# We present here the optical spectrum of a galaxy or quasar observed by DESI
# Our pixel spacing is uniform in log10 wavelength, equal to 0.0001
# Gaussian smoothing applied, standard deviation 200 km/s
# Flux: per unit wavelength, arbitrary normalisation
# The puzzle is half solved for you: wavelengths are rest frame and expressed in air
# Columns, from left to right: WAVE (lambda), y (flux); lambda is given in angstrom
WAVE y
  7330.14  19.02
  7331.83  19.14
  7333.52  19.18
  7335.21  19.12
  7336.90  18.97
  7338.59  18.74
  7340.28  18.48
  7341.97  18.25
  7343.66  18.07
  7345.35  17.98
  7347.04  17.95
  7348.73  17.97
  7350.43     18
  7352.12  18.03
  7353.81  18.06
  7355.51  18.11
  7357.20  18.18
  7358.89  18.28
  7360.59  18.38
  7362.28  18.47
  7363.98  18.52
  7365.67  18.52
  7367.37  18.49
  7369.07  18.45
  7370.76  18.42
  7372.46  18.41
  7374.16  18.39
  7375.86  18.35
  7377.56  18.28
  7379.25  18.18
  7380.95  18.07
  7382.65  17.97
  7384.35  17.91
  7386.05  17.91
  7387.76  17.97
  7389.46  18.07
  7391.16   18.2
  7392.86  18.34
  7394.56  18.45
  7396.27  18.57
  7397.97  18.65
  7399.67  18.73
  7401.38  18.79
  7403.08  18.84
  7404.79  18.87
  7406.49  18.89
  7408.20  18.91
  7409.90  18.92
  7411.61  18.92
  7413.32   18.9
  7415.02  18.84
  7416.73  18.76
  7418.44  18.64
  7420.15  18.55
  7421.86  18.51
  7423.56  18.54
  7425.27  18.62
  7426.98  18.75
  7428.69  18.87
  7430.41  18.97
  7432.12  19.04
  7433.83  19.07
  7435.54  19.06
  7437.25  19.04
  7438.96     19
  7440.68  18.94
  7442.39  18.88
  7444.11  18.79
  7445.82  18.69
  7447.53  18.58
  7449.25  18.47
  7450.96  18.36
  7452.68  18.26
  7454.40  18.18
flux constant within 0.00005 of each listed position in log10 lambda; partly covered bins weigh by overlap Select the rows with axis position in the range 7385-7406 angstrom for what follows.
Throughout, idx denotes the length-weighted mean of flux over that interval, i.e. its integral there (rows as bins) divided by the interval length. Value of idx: 18.4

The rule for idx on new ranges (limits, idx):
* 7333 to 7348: 18.5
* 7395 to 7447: 18.8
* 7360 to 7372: 18.5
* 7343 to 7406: 18.3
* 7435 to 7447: 18.9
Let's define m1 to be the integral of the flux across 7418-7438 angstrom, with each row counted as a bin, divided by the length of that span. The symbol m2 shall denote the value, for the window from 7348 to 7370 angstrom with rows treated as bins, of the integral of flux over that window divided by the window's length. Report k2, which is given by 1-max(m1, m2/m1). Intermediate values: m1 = 18.8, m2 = 18.3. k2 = -17.8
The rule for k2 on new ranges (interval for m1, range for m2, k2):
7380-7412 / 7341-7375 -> -17.5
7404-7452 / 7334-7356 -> -17.8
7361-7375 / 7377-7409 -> -17.5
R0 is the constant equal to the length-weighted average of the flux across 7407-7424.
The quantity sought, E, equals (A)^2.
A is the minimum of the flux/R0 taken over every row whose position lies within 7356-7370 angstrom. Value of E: 0.94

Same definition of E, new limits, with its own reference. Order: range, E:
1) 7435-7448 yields 0.98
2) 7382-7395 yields 0.91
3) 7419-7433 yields 0.97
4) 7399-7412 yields 1.00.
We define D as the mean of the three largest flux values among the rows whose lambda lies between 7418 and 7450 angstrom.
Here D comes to 19.06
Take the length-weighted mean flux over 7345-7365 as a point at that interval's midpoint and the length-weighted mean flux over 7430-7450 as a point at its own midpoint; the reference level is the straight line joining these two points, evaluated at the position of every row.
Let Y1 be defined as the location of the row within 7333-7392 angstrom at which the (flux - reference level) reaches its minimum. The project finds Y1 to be 7386.05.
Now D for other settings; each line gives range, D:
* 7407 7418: 18.92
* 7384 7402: 18.72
